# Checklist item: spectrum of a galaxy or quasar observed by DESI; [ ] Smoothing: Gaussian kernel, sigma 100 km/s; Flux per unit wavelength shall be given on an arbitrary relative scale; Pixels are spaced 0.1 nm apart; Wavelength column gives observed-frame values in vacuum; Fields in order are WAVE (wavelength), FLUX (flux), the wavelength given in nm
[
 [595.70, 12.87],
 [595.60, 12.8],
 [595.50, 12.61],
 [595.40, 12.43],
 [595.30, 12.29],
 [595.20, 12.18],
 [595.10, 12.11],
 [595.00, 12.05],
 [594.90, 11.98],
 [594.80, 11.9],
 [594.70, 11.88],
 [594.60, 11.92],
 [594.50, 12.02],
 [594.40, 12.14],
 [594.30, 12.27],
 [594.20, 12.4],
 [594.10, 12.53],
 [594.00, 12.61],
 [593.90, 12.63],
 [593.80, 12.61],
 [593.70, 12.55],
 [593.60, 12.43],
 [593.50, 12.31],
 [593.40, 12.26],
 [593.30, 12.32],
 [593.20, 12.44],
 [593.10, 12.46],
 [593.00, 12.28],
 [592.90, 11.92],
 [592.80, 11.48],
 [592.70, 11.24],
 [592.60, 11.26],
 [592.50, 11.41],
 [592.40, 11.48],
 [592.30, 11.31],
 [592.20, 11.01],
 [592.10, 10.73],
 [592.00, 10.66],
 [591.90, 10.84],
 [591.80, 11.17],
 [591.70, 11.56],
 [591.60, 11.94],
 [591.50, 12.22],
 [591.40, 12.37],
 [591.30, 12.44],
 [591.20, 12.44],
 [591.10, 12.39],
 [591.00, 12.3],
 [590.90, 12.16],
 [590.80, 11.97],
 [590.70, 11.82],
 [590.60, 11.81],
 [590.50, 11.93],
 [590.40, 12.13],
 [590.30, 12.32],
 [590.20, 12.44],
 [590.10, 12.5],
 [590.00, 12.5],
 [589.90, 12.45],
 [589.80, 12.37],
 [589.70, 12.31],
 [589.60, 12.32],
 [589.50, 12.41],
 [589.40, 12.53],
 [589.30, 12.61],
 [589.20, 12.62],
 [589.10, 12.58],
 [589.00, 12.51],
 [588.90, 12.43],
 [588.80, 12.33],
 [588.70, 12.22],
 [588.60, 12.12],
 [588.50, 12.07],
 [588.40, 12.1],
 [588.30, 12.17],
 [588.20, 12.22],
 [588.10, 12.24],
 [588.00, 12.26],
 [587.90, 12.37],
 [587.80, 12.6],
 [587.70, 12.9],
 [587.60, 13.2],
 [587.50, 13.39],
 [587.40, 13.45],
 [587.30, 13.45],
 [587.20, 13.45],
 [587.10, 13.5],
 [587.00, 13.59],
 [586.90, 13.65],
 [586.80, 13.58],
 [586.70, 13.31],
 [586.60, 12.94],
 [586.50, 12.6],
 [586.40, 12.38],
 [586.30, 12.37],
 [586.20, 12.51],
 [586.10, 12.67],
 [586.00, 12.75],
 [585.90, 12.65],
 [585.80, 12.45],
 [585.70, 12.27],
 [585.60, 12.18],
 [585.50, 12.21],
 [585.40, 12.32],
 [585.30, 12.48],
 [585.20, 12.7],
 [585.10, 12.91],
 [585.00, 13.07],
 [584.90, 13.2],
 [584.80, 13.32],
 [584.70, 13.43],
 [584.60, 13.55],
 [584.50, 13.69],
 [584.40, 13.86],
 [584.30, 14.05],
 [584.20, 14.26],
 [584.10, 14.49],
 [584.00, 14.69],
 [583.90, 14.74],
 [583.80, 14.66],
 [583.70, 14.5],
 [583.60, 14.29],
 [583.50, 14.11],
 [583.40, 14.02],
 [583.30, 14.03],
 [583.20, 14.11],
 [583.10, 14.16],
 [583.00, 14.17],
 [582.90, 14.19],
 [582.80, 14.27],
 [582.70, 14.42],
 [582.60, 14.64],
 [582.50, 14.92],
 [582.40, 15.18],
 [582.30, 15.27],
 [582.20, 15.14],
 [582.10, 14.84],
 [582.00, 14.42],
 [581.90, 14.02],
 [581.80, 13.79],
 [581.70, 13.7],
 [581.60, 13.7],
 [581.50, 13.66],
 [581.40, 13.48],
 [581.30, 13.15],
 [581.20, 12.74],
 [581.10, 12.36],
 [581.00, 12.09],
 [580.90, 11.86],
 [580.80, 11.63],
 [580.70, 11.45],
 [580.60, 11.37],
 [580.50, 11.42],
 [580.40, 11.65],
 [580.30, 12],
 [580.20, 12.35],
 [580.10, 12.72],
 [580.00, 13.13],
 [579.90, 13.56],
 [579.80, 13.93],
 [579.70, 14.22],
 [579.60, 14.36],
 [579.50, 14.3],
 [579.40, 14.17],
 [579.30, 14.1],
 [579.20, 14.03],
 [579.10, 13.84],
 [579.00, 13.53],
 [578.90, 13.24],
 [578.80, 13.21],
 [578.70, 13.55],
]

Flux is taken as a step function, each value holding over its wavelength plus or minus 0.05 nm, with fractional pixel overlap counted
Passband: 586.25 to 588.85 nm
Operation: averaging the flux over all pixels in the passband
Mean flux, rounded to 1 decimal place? 12.8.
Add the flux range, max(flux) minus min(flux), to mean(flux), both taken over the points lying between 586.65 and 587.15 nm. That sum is 13.9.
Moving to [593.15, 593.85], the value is 12.8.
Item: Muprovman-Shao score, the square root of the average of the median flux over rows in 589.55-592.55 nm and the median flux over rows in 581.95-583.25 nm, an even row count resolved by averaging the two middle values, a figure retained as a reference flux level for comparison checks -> 3.64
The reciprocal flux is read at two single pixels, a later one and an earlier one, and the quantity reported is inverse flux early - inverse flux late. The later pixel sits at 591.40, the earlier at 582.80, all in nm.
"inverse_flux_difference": -0.011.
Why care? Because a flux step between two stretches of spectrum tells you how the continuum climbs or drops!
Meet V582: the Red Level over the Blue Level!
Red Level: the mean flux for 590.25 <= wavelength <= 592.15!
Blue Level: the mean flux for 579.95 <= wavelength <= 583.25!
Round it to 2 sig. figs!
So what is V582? 0.88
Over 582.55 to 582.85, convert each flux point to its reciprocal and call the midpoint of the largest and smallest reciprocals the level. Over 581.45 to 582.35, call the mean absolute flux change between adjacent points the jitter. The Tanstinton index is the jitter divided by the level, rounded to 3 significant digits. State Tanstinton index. 2.91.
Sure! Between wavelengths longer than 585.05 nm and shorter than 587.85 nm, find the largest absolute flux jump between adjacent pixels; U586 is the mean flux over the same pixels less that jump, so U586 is 12.5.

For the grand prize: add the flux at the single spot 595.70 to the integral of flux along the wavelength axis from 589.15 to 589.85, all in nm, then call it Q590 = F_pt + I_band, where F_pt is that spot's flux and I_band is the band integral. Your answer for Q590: 21.6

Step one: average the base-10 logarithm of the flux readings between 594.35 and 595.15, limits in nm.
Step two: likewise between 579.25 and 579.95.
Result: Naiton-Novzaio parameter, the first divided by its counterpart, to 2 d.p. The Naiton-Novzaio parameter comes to 0.94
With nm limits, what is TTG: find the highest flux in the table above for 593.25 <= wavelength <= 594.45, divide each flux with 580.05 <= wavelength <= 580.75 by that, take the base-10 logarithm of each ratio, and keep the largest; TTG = 0.003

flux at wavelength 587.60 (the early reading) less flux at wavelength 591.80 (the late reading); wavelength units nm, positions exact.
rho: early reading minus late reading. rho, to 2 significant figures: 2.0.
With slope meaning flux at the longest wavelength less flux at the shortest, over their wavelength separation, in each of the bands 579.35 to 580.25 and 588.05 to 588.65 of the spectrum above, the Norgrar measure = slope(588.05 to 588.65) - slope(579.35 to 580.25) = 2.0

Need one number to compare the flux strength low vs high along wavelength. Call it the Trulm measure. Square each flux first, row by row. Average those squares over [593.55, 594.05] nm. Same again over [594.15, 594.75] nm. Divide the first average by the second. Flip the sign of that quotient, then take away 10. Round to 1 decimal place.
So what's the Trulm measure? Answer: -11.1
